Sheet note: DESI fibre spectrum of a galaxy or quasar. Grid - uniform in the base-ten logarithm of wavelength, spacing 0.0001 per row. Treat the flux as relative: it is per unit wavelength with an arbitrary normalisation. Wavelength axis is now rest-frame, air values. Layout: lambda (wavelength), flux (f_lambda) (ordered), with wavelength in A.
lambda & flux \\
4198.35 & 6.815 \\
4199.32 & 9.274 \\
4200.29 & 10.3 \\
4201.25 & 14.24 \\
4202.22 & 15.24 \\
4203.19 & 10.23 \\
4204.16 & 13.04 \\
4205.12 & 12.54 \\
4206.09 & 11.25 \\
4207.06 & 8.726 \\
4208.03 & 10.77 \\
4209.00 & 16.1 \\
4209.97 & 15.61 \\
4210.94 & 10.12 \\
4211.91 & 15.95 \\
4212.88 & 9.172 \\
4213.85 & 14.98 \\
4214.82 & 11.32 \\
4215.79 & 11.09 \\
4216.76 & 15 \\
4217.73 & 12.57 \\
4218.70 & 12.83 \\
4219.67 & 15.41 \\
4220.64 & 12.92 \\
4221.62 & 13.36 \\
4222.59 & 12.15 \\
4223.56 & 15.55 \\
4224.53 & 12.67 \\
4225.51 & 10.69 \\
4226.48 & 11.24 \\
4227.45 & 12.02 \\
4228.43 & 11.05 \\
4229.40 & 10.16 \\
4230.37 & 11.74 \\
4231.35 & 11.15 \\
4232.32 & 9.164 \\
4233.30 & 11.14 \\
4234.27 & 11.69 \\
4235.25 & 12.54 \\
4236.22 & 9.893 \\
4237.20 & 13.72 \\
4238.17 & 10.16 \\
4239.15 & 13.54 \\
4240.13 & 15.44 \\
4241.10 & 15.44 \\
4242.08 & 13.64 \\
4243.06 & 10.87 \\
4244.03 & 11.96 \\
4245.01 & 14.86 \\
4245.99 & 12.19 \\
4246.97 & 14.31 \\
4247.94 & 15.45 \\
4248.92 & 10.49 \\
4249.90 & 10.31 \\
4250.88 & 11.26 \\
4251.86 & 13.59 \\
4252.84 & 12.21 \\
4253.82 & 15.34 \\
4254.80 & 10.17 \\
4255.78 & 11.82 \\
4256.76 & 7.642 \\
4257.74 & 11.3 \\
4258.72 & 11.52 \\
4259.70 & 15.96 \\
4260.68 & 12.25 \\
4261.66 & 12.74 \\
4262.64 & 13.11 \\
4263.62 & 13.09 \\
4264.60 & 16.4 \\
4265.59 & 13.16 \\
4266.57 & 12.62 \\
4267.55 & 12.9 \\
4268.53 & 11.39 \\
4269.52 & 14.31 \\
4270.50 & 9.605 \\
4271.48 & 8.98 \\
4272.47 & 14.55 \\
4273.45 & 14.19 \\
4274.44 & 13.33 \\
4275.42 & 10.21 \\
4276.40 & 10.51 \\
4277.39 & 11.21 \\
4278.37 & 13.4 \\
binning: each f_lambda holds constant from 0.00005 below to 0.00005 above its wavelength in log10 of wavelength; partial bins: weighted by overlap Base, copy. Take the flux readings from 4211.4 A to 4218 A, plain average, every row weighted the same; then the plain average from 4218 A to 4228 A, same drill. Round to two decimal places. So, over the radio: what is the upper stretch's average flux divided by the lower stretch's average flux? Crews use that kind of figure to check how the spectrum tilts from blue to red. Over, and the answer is 1.00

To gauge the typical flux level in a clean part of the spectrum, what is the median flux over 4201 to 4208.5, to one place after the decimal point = 11.9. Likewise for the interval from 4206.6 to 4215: 11.3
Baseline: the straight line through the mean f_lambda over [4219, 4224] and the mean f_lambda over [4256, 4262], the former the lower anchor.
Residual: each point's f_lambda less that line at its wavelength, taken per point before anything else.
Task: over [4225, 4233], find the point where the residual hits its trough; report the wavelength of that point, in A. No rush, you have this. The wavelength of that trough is 4232.32 A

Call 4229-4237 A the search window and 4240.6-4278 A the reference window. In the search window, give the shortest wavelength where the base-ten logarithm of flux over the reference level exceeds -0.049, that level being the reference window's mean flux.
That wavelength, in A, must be 4230.37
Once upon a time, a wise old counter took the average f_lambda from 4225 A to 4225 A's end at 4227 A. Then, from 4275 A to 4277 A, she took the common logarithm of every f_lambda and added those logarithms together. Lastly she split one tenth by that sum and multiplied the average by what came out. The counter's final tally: 0.54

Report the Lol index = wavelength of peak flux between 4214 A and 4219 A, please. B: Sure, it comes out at 4216.76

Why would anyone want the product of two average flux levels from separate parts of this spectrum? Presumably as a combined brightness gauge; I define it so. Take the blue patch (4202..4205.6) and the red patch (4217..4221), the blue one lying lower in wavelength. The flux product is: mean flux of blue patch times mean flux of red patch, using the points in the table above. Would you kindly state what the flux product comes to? 171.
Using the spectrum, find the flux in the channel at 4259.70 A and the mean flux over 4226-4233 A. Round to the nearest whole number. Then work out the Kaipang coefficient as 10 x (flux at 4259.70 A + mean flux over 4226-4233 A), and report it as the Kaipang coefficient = 269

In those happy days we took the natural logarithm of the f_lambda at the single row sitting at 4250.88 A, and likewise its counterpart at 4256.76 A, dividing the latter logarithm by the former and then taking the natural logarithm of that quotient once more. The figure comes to -0.17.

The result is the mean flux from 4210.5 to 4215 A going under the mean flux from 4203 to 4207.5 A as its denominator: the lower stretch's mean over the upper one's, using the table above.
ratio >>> 0.91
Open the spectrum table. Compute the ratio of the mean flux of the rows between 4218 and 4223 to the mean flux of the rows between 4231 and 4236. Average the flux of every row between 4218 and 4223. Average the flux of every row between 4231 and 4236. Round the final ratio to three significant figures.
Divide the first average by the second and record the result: 1.20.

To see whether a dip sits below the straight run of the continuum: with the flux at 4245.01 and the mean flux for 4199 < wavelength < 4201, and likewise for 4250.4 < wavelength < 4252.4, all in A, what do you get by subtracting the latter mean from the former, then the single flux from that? -17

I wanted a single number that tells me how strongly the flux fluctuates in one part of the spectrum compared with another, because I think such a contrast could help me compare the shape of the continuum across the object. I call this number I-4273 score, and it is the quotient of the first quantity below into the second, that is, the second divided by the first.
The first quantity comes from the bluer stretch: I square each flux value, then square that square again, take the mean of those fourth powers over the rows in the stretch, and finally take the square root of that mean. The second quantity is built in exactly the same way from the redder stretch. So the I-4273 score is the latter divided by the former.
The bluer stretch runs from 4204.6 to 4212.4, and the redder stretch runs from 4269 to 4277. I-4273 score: 0.87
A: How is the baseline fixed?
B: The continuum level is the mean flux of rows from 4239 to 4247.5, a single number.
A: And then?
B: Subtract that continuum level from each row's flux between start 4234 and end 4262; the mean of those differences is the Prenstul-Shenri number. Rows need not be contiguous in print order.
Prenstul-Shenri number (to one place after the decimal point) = -1.1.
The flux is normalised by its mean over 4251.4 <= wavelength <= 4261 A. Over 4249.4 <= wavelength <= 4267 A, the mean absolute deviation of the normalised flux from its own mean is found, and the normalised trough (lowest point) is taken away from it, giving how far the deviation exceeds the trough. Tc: -0.50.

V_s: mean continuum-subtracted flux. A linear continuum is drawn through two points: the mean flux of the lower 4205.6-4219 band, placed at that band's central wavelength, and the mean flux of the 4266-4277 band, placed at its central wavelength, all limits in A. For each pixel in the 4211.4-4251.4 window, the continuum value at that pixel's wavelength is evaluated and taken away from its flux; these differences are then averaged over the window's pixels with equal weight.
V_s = 0.1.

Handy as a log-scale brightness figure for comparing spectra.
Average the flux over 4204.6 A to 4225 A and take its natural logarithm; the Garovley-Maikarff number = 2.55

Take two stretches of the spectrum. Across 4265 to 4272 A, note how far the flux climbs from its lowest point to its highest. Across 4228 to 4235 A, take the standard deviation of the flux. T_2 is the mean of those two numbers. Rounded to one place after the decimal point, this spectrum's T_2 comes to 3.1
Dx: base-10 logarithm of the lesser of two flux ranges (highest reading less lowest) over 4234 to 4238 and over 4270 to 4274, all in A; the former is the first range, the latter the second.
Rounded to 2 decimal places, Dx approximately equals 0.58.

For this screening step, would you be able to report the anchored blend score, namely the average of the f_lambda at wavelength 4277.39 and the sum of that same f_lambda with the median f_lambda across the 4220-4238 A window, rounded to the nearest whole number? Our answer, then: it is 17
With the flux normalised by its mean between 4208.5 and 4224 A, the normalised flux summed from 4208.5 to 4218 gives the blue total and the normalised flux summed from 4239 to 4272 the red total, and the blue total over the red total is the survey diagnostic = 0.31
